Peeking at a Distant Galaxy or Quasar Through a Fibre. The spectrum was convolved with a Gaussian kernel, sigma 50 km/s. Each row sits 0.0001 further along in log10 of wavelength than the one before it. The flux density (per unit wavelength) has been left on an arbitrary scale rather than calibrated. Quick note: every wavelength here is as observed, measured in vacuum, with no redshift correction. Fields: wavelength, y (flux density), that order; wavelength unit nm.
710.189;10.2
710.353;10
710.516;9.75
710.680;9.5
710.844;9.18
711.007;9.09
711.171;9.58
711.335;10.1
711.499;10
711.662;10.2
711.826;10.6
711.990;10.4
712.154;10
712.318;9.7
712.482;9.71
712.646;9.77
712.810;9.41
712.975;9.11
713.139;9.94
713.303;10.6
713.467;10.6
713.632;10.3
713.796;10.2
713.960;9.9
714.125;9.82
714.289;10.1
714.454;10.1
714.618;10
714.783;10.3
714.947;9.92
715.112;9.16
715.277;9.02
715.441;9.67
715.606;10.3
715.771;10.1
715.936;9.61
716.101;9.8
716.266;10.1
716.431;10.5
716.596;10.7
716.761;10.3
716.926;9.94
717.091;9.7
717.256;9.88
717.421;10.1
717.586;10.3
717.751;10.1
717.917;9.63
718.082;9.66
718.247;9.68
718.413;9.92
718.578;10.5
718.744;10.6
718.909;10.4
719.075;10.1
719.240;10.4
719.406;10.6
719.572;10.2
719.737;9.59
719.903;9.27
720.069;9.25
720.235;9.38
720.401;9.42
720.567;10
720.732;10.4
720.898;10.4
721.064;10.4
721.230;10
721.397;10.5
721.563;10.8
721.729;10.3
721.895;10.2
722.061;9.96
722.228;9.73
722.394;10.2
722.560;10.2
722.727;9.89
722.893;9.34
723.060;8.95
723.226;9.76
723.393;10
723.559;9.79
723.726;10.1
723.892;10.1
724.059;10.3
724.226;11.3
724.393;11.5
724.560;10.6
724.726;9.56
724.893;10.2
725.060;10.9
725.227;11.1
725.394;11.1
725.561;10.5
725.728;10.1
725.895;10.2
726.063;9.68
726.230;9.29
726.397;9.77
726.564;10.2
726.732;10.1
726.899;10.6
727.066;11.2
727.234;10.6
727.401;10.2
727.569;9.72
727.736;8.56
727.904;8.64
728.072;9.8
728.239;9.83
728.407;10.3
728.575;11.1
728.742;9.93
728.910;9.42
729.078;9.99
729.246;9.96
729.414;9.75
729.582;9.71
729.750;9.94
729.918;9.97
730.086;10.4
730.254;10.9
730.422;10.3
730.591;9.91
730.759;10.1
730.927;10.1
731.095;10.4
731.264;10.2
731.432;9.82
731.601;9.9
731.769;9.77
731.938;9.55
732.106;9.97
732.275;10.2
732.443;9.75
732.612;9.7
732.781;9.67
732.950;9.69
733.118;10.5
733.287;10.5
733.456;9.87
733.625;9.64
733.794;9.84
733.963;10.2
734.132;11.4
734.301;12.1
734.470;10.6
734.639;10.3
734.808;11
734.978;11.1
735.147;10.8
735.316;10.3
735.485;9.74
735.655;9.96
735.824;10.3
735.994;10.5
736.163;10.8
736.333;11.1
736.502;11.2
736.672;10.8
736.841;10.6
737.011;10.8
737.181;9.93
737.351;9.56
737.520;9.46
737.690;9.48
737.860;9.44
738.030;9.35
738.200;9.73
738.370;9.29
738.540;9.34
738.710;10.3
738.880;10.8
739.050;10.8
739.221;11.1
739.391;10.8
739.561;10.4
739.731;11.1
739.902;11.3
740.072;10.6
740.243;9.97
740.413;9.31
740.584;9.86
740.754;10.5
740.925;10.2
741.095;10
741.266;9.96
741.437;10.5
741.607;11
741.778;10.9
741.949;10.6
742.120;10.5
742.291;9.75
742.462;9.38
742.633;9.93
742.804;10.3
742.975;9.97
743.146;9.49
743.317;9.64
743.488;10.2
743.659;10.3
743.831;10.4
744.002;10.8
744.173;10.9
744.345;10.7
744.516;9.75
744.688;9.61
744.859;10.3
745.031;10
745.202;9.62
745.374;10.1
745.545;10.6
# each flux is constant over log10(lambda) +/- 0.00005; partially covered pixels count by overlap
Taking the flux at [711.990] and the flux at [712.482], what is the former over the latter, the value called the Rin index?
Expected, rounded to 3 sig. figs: 1.07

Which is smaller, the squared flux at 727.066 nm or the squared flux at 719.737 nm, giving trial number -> 92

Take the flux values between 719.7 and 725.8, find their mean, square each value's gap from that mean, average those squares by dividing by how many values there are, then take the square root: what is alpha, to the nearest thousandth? 0.586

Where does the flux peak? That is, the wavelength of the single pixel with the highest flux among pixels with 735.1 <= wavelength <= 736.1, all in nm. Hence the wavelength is 735.147 nm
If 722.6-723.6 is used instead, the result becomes 723.393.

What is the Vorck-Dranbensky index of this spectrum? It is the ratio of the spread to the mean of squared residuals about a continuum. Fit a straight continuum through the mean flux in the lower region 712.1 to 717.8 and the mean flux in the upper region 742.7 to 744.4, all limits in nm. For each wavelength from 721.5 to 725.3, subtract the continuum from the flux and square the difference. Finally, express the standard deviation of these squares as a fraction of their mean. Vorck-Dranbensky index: 1.5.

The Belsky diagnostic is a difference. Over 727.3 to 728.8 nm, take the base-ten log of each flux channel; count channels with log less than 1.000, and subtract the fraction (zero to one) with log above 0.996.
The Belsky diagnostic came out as 5.6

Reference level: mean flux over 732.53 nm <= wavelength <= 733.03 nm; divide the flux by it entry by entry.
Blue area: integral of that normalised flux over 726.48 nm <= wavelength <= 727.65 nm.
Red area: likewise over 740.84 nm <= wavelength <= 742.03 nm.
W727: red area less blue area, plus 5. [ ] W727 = 5.03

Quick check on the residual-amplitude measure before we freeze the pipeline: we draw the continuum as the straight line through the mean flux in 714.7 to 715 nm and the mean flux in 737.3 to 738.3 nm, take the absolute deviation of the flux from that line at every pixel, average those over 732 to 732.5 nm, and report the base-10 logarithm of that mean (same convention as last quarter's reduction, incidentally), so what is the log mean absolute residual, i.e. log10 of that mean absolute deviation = -0.5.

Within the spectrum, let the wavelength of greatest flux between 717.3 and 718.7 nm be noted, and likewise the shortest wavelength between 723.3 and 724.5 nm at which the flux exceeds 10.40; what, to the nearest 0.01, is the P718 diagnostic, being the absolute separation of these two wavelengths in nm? 5.65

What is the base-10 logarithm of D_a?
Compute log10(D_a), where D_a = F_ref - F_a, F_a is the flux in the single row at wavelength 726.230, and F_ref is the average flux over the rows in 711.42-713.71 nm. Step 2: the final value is -0.13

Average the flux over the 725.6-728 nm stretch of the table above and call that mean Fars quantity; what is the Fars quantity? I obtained 9.9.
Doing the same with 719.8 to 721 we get 9.7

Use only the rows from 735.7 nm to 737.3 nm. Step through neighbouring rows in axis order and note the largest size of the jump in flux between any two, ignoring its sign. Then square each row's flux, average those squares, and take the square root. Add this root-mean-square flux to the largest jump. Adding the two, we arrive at 11.5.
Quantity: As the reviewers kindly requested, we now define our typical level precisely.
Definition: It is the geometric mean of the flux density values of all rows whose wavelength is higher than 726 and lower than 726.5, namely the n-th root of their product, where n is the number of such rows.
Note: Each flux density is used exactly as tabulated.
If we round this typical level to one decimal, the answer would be 9.6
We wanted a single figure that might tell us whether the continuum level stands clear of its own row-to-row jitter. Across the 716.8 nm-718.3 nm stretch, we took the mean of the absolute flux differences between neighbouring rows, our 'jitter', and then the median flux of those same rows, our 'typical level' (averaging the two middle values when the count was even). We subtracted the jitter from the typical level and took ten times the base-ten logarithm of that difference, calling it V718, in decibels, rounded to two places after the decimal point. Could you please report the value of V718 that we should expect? 9.86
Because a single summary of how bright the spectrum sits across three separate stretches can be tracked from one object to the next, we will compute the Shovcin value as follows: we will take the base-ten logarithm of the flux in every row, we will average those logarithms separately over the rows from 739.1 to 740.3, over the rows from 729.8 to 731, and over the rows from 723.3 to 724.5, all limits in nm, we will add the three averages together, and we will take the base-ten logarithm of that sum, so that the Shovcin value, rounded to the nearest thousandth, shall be 0.486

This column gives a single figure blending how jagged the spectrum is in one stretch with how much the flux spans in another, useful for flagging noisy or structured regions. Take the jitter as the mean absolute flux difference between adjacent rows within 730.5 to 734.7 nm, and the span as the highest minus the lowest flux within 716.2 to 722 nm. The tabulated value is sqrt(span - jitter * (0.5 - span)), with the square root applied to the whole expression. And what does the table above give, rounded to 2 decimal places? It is 1.39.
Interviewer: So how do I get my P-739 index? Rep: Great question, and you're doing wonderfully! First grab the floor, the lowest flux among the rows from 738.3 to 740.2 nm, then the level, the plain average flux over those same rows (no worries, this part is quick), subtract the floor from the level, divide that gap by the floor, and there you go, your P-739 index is 0.13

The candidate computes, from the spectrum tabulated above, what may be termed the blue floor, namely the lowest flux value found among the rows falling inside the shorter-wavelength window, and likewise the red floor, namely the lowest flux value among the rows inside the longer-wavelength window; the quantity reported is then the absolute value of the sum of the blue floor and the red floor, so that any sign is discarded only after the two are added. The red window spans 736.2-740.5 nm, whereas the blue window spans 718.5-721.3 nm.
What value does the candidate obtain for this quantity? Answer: 18.5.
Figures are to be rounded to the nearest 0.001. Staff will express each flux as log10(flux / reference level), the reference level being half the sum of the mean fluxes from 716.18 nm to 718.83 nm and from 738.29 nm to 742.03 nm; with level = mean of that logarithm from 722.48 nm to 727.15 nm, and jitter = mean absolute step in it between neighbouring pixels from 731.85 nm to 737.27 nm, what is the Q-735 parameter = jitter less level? 0.018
